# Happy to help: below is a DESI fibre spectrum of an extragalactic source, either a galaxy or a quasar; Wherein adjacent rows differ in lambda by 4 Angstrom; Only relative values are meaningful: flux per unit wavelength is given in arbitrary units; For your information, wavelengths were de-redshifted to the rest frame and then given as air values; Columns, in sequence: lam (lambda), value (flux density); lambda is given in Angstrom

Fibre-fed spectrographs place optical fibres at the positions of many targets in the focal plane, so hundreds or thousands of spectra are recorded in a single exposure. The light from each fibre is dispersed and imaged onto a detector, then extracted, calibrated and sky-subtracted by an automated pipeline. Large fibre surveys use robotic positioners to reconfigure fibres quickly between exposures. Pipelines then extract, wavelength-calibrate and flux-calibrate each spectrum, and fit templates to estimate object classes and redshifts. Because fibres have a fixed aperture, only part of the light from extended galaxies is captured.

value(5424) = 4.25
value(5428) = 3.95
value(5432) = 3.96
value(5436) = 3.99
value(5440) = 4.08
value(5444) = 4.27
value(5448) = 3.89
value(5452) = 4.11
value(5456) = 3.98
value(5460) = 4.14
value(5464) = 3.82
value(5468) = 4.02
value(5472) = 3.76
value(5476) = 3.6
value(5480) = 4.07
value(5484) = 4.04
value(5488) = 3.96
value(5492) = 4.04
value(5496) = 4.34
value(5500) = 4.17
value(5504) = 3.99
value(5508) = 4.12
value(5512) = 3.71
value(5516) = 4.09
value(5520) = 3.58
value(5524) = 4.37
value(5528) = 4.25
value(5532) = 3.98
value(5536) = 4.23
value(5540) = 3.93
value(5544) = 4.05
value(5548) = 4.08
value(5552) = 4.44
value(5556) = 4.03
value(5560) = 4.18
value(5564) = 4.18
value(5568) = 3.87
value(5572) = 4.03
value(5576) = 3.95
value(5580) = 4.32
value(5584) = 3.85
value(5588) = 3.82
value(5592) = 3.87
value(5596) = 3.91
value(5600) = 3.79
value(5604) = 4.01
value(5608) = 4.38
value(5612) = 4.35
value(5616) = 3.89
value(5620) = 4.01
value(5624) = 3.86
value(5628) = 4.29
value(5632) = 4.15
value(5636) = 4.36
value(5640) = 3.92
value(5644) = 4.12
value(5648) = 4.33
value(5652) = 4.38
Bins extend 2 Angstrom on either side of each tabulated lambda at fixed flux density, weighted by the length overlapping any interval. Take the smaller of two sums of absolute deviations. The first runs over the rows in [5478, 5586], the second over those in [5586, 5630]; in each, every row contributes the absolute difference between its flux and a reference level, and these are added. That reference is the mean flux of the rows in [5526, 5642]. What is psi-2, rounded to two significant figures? 2.2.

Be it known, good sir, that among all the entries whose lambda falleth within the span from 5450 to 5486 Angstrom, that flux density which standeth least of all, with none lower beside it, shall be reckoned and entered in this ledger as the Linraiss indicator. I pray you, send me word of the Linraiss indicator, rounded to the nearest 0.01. 3.60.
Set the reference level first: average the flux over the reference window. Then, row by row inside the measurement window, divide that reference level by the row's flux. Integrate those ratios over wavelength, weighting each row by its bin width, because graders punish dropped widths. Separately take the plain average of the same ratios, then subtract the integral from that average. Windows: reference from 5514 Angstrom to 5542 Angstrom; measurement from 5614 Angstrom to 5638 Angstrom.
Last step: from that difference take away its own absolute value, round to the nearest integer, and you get -46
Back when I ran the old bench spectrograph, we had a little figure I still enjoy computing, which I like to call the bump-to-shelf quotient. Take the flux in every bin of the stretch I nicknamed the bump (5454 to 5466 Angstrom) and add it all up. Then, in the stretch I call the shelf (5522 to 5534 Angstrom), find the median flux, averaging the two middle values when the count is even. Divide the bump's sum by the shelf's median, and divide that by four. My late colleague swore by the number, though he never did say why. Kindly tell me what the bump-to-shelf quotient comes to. 0.70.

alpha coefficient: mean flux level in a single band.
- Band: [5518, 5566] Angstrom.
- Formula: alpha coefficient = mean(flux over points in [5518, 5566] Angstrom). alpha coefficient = 4.11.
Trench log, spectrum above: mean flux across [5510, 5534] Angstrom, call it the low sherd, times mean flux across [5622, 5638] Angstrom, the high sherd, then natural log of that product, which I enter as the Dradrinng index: 2.81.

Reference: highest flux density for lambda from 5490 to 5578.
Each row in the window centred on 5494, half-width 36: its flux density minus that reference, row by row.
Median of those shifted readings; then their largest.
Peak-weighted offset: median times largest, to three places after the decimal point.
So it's 0.028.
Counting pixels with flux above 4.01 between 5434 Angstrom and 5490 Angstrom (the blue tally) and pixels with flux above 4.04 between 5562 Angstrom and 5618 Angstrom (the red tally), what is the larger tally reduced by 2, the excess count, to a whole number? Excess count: 5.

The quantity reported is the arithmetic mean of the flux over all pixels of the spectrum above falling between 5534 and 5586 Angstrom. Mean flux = 4.09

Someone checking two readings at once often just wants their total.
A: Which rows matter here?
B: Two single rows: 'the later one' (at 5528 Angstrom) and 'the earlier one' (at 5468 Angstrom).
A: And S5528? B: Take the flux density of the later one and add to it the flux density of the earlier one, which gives 8.27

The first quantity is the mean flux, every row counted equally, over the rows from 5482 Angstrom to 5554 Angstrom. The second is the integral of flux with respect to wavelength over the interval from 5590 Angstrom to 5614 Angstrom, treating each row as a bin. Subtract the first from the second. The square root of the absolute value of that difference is 9.7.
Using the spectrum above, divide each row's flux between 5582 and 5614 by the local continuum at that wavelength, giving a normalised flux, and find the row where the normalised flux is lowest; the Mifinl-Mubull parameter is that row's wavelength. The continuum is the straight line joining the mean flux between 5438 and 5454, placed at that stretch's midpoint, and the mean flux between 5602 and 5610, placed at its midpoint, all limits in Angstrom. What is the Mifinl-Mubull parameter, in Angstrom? 5600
